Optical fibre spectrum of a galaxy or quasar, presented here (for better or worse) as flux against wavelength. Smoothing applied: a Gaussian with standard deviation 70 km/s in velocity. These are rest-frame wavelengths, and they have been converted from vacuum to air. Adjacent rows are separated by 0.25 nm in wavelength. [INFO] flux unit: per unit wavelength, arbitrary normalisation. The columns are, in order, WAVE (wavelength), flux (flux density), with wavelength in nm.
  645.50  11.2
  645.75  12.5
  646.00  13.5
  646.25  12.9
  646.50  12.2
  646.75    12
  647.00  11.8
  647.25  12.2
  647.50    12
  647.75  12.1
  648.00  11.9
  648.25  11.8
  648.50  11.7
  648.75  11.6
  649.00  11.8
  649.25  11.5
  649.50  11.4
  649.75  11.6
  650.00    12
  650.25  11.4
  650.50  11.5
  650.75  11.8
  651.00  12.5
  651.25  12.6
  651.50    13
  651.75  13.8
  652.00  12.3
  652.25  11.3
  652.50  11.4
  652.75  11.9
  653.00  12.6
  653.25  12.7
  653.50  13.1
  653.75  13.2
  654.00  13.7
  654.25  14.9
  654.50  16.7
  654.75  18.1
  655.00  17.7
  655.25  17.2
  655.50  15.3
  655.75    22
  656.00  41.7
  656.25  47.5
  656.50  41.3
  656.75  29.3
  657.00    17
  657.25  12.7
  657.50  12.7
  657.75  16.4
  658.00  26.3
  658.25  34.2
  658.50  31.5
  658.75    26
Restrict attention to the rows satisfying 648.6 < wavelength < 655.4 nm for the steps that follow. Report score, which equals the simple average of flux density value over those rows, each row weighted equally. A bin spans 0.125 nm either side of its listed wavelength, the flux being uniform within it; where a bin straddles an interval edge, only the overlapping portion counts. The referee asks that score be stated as 13.1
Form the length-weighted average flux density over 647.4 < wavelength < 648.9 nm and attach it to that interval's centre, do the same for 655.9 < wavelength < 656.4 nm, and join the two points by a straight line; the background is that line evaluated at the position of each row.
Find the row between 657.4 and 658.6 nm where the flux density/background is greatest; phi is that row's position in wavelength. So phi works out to 658.25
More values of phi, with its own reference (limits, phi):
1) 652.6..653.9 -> 653.00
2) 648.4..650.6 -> 648.50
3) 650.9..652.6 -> 651.00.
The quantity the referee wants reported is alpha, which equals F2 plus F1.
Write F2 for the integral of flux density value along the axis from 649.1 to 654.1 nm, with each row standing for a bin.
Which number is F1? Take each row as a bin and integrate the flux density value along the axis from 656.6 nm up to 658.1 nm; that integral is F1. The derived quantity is 90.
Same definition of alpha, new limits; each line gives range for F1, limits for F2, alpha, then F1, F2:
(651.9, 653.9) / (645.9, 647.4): 43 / 25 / 19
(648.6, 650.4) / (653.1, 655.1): 51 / 21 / 30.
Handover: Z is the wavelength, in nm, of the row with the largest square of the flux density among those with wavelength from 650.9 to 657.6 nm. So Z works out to 656.25 nm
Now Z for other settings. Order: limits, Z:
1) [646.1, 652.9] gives 651.75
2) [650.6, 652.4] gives 651.75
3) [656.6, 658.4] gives 658.25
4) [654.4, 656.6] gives 656.25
